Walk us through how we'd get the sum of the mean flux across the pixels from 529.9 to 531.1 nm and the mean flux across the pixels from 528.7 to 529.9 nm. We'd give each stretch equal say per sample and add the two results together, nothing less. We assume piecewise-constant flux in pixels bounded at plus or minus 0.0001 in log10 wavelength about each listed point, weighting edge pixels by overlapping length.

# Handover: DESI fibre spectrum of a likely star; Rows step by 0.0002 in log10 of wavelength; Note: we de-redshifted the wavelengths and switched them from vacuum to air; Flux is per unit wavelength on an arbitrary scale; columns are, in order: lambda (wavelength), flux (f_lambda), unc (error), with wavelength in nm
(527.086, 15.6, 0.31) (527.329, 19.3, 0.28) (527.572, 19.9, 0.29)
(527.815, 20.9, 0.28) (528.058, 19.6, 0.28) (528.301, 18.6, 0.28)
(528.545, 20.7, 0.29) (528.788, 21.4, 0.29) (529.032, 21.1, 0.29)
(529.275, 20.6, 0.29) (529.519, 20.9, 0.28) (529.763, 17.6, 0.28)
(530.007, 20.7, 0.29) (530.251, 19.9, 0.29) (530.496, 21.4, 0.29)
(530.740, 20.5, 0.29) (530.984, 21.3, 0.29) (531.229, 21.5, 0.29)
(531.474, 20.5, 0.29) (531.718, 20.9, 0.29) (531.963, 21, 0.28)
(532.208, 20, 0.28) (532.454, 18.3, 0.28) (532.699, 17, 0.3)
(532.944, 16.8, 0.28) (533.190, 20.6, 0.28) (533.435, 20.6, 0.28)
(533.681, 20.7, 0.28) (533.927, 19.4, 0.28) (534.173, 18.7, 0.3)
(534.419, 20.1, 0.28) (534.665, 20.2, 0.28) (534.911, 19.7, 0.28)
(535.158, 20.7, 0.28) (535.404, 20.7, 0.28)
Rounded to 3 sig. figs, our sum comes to 41.1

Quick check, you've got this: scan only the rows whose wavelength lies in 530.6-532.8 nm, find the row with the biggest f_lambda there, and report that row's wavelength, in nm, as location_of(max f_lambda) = 531.229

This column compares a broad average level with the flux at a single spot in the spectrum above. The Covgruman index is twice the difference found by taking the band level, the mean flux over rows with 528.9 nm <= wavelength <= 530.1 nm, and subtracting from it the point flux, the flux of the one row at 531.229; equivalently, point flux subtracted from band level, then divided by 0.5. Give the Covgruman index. -2.6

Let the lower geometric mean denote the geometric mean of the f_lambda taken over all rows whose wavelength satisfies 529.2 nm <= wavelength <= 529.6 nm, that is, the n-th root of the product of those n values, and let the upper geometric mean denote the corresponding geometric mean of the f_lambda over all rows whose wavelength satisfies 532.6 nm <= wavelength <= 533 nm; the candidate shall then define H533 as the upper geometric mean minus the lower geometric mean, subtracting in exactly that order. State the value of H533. -4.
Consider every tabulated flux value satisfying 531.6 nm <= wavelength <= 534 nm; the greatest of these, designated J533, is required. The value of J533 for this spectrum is 21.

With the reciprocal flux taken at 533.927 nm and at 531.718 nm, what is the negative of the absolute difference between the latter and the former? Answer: -0.0037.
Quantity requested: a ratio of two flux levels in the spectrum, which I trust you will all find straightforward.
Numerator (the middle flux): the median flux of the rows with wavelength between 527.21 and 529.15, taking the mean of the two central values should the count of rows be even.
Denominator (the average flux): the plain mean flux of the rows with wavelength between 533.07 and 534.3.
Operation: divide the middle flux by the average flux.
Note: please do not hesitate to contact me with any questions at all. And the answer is 1.01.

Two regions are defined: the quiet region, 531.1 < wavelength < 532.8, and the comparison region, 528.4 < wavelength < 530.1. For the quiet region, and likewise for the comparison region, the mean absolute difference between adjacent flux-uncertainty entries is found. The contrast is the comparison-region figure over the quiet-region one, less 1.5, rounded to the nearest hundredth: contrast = -0.83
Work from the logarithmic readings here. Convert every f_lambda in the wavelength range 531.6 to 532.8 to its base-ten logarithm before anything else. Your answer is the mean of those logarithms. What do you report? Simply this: 1.287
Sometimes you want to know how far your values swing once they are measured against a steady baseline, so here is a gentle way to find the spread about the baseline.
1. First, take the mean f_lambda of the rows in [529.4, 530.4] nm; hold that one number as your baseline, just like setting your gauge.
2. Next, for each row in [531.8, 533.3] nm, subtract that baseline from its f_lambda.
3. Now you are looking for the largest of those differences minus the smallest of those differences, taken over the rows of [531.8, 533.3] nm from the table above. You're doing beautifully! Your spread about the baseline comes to 4.2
